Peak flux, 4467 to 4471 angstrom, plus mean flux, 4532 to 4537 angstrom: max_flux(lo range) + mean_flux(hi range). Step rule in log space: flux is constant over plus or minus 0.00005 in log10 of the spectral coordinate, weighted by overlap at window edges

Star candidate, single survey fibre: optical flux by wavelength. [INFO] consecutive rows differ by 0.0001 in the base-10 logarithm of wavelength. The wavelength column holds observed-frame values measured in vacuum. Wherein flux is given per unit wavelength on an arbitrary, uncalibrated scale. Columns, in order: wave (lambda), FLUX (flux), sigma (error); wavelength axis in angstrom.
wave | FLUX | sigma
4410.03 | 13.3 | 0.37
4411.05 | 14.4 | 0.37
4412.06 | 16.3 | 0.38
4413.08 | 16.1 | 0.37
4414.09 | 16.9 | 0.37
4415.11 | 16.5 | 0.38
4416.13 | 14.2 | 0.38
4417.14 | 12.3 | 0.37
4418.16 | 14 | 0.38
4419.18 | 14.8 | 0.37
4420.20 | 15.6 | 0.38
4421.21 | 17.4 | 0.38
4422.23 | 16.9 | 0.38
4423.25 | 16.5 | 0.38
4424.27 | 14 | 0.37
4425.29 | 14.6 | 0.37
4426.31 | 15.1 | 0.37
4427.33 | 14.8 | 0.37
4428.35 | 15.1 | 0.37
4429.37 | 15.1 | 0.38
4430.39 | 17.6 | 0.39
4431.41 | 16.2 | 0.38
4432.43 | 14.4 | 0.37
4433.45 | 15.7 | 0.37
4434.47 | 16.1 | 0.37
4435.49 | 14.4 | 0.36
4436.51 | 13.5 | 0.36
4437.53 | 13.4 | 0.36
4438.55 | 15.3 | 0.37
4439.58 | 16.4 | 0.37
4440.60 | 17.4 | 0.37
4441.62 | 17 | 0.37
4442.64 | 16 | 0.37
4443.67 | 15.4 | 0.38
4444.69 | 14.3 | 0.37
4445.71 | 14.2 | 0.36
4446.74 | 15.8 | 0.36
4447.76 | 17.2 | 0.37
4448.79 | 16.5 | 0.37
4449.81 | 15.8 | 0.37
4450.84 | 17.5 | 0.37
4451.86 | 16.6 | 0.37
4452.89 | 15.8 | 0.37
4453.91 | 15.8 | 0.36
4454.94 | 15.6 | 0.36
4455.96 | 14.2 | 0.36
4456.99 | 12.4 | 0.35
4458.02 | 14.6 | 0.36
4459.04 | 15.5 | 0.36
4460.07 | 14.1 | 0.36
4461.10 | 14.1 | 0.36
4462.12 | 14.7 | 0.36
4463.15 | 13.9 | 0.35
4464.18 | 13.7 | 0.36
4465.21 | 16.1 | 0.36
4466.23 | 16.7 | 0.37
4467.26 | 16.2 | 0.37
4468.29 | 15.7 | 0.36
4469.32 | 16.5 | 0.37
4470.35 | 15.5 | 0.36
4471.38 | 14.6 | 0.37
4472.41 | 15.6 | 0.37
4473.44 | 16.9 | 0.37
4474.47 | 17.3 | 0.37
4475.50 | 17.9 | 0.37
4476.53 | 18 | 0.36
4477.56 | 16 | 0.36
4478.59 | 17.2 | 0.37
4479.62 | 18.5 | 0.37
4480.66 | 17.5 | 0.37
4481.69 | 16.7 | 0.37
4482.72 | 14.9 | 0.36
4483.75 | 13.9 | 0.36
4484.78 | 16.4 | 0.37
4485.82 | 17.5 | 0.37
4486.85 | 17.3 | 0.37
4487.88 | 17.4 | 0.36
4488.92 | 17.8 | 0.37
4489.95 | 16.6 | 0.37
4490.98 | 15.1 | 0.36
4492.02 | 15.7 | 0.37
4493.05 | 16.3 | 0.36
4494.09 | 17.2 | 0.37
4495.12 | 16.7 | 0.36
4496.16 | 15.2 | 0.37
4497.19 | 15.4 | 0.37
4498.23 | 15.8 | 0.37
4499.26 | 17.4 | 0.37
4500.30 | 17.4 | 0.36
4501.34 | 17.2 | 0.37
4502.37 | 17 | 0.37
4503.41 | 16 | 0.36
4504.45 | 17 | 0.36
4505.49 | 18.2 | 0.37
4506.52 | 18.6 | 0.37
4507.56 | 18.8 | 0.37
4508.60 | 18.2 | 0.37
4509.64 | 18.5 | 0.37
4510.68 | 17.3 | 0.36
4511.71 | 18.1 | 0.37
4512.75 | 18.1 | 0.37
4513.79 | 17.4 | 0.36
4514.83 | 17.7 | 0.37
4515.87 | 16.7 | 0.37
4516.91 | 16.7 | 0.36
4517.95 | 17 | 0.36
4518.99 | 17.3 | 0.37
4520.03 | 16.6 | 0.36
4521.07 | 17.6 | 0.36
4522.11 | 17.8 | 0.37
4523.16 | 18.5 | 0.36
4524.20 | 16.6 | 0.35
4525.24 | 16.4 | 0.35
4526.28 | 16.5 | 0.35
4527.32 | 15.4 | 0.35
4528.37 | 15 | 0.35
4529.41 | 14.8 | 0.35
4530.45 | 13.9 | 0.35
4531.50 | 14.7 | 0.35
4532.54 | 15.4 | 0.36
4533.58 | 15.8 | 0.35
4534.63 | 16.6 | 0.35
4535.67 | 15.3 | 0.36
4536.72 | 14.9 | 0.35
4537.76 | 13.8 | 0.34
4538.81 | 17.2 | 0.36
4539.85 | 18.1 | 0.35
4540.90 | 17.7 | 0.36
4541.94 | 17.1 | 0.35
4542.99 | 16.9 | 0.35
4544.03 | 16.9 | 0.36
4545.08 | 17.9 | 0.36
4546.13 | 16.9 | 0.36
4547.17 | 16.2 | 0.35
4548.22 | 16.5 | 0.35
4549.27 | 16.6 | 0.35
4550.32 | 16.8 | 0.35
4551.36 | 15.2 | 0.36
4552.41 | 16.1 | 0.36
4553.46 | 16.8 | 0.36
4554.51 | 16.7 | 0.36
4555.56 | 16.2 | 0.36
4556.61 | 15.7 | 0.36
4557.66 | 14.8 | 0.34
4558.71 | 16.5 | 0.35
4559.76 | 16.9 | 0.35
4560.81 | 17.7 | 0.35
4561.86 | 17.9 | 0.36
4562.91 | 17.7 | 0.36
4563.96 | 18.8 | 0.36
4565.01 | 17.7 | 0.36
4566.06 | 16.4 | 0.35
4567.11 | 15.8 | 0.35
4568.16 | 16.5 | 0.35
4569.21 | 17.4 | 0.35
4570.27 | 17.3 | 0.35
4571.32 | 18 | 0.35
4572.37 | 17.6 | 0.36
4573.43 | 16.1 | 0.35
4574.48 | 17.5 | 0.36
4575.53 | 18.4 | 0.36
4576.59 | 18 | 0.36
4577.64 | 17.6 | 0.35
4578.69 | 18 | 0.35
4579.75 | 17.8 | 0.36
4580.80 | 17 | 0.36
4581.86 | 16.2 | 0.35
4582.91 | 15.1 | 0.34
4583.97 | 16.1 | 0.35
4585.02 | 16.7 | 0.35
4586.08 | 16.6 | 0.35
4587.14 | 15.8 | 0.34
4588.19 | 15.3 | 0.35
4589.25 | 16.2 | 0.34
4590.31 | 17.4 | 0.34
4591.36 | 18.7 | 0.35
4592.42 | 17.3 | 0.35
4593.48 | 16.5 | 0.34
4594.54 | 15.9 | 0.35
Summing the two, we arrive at 32.1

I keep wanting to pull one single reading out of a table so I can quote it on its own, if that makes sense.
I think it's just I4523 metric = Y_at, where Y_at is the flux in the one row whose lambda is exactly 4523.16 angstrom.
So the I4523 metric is 18.5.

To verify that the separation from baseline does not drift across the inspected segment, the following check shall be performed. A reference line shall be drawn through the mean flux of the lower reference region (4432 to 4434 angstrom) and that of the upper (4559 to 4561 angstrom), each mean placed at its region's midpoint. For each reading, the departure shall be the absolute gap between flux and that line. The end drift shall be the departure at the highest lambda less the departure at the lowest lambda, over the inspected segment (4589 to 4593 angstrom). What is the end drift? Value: -1.0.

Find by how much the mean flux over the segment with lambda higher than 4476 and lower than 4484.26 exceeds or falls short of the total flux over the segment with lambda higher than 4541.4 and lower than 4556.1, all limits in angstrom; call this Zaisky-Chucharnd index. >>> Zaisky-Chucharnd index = -216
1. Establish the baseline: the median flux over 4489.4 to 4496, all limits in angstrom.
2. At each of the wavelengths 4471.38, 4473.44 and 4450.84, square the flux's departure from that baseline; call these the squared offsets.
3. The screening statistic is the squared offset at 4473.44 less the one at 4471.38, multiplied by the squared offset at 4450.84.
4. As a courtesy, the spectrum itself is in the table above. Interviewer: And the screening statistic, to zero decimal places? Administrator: -4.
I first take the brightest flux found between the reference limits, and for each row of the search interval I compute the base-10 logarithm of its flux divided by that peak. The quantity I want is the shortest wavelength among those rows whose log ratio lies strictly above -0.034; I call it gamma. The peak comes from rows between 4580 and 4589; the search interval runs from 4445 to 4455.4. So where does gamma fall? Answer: 4446.74 angstrom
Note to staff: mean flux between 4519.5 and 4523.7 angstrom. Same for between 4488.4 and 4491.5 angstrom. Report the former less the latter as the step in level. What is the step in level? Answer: 1.1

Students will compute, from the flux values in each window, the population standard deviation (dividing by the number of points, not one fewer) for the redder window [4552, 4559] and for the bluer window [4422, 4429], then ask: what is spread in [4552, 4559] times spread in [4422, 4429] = 0.62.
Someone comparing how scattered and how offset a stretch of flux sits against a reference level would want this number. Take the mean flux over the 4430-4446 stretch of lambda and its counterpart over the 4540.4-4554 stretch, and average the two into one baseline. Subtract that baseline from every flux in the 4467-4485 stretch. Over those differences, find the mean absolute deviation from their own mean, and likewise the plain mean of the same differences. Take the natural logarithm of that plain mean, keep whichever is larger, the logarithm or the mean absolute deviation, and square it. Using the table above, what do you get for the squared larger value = 1.0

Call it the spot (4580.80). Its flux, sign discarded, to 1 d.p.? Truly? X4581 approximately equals 17.0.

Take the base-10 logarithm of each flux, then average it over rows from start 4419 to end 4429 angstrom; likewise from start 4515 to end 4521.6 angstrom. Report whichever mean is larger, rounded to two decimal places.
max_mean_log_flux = 1.23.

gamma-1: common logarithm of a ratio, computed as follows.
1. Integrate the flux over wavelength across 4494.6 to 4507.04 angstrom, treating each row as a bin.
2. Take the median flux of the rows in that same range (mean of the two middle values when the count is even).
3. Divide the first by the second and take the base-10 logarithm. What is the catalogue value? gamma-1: 1.09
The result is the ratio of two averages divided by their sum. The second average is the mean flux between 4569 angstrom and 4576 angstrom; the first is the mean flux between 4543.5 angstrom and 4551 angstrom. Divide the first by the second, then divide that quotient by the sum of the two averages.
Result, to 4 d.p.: 0.0281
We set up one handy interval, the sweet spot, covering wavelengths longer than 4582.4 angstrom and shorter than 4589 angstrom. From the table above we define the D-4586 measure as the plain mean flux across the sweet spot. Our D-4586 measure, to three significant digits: 15.9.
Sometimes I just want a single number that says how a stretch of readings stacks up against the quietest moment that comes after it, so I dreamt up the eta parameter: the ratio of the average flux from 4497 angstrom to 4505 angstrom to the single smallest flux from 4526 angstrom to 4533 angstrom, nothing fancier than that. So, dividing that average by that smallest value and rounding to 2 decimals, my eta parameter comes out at 1.20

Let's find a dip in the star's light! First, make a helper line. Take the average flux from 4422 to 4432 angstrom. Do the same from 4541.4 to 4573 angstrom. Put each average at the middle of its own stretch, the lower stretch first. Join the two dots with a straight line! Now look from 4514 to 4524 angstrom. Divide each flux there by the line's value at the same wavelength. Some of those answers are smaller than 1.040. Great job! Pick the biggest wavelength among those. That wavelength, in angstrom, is 4520.03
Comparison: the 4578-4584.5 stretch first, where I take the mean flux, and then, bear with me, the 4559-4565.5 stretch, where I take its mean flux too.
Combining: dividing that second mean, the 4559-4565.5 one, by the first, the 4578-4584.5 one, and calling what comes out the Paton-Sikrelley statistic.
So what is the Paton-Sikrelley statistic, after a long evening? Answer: 1.06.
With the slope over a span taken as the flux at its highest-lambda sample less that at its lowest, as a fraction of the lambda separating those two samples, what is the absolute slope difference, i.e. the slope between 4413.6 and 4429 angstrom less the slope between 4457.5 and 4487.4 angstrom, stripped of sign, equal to 0.220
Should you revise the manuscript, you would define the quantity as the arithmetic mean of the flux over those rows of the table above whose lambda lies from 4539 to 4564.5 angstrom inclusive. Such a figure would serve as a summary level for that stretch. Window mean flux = 16.9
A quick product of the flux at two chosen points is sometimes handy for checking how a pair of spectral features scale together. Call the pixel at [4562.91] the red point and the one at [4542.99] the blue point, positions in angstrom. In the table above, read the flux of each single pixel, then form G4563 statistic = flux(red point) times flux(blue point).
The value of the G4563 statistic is 299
